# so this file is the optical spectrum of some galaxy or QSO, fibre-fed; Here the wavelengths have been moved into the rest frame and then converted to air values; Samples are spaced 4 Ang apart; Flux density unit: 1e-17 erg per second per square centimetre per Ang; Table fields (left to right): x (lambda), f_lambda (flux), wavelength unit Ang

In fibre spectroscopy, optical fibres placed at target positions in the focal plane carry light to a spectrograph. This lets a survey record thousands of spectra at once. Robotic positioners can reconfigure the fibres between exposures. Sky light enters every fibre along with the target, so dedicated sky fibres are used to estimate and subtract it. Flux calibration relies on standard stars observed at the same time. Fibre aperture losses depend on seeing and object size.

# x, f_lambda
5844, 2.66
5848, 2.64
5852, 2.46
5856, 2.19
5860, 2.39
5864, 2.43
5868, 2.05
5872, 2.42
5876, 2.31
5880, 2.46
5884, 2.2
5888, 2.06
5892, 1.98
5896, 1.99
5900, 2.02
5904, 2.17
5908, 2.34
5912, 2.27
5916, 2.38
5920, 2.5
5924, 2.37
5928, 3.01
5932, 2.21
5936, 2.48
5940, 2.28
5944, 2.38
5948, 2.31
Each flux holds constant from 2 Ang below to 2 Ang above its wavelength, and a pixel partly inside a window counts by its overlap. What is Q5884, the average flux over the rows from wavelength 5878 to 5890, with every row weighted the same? 2.24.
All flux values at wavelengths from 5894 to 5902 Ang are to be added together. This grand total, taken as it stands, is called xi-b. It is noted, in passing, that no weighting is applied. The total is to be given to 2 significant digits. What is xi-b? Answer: 4.0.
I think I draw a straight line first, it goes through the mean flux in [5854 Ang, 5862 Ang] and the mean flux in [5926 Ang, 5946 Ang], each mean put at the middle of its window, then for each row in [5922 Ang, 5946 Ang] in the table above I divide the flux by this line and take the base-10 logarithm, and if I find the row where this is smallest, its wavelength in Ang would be 5932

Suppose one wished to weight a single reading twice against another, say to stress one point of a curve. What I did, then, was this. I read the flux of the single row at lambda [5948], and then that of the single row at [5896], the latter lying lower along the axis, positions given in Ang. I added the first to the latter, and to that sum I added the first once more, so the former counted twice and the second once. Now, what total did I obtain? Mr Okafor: 6.6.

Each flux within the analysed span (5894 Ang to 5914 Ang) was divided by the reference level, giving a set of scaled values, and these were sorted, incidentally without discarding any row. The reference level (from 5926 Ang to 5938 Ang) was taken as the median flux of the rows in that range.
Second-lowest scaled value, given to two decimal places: 0.81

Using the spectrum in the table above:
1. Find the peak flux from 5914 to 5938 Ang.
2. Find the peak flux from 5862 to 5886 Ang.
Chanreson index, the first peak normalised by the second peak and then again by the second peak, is 0.50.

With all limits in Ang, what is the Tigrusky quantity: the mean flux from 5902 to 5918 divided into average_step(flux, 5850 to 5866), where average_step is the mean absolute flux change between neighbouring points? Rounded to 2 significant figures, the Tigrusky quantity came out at 0.074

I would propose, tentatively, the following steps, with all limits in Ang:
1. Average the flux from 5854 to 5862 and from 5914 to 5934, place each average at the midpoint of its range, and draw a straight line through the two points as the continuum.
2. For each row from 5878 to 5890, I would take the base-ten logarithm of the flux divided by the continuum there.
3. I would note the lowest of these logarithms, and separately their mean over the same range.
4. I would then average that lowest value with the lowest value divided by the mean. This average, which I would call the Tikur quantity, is 1.2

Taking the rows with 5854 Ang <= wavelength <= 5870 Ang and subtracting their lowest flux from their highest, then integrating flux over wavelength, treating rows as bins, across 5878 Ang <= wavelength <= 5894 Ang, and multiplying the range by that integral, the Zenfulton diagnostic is 13.2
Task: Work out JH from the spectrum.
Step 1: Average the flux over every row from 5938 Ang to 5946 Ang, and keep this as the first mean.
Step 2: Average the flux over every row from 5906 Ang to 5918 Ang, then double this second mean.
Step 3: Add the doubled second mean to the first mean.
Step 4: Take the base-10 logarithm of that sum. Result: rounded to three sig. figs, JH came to 0.844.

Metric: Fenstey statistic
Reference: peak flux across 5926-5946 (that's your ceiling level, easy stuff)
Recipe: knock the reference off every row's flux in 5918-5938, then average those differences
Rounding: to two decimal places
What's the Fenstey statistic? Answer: -0.50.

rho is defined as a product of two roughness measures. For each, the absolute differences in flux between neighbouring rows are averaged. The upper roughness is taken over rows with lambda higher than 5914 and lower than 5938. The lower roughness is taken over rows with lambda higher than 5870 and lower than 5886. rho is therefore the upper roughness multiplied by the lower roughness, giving 0.07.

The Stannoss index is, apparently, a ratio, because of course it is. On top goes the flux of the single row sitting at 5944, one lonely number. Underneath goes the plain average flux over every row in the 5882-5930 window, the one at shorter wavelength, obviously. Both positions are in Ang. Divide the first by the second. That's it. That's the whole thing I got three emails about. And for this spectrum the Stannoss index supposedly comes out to 1.05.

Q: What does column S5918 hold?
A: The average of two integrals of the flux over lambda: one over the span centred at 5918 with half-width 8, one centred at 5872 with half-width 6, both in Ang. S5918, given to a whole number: 33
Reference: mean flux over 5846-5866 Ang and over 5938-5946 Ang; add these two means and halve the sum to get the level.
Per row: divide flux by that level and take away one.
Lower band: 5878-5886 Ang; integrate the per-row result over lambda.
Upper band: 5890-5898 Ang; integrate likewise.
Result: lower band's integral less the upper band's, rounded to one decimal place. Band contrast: 1.2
